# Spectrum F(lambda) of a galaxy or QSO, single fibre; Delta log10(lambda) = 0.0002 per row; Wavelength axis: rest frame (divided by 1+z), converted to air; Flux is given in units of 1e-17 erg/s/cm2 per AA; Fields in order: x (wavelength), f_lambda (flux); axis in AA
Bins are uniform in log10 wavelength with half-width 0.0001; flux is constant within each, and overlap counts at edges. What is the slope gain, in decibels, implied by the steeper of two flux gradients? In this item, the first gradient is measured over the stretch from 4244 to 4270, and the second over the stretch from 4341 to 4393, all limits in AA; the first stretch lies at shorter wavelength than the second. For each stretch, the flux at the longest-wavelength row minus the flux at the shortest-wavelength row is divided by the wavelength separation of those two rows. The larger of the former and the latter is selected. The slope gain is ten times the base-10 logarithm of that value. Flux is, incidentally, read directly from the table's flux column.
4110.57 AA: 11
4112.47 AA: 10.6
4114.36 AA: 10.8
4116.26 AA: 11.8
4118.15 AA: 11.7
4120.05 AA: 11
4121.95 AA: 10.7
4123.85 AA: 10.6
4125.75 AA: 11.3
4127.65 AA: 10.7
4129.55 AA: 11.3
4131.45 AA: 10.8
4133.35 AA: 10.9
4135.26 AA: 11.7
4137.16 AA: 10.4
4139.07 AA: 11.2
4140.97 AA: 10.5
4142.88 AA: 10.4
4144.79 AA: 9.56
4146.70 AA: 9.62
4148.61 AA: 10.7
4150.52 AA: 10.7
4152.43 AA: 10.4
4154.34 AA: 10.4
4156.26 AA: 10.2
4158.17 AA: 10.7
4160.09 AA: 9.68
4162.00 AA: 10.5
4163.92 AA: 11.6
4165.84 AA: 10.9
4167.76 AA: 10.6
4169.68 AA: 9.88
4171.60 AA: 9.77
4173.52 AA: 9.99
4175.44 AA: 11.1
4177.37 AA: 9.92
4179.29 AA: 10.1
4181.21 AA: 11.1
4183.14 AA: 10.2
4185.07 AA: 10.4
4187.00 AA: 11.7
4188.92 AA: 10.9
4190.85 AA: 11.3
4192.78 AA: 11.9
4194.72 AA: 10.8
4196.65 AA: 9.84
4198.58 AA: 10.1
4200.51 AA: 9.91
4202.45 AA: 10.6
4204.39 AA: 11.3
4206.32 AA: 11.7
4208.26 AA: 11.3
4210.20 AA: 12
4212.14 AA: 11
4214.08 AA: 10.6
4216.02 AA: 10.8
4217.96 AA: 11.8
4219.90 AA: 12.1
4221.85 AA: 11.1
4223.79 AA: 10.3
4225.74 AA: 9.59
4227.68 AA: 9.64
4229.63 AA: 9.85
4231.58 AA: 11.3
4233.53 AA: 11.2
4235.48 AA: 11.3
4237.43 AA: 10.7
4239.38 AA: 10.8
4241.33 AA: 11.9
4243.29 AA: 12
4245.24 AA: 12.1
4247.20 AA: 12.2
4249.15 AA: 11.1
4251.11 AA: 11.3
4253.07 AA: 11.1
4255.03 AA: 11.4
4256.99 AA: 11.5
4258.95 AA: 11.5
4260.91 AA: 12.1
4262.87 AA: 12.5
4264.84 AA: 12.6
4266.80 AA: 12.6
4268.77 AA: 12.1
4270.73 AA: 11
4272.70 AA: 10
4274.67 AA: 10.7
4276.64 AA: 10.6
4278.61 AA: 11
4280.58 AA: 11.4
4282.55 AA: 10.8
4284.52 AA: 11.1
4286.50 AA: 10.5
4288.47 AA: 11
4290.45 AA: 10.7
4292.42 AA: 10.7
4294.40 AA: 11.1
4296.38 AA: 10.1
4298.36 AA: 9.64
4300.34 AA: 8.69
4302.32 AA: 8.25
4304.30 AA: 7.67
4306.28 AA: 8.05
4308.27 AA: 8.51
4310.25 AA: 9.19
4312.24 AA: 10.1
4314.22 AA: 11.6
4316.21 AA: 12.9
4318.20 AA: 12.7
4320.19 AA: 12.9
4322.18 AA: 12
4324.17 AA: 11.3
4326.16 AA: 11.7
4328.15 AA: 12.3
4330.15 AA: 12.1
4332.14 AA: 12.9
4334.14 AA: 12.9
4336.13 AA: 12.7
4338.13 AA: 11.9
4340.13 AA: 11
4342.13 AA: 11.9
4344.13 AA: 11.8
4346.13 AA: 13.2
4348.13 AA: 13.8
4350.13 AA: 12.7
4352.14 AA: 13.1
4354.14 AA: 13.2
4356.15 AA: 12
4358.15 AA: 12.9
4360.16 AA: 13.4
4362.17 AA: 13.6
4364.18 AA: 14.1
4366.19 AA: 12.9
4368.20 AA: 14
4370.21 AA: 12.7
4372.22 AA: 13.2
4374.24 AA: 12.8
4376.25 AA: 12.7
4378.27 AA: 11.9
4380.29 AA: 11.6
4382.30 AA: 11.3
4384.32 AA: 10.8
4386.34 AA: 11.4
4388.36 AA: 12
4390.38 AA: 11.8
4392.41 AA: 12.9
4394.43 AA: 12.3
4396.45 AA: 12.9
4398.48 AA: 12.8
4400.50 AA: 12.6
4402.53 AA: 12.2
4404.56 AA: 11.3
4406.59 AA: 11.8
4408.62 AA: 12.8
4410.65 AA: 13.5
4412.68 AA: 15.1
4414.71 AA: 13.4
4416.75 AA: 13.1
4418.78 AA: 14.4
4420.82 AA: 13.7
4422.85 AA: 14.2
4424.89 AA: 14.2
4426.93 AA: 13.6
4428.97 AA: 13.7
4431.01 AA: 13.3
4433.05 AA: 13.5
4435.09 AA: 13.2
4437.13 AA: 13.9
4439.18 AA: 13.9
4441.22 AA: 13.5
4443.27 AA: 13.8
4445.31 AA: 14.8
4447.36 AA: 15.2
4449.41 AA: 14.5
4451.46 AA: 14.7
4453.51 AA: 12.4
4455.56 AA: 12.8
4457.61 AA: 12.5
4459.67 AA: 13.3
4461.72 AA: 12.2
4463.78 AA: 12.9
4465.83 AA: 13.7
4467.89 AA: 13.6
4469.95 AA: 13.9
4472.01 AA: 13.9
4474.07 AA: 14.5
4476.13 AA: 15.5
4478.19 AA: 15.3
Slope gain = -17.0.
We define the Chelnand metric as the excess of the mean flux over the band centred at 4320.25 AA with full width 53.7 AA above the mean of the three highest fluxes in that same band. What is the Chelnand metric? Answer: -1.92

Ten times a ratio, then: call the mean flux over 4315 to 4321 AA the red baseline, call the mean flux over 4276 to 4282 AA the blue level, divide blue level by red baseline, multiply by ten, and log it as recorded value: 8.6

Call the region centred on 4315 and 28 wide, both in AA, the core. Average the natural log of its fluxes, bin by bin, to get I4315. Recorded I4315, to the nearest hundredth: 2.35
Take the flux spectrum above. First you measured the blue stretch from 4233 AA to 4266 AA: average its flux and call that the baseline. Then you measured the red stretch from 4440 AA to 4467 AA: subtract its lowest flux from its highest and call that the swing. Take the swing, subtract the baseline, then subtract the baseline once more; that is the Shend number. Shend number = -20.2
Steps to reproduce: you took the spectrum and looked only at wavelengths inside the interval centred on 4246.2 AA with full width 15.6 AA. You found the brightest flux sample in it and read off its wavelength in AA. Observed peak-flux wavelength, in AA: 4247.20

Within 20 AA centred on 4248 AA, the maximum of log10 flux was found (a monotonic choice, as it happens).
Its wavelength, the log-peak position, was 4247.20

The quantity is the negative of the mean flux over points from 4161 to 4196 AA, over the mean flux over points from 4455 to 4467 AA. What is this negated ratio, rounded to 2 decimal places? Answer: -0.83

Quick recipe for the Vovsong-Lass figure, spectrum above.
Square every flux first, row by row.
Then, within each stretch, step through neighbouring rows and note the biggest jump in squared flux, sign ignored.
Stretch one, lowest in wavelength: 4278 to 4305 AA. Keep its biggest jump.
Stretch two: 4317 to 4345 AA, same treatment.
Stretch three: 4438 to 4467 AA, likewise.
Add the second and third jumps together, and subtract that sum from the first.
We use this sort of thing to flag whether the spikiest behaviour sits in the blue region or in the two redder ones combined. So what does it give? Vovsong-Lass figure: -63.5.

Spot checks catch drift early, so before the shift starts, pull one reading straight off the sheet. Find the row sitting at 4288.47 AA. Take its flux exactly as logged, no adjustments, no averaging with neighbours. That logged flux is 11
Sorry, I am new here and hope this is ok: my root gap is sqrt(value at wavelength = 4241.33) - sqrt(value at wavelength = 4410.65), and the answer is -0.22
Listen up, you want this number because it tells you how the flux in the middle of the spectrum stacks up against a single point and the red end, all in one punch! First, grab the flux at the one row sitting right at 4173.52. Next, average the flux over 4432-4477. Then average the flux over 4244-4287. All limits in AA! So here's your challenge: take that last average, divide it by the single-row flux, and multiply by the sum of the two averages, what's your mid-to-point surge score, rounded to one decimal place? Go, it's 28.8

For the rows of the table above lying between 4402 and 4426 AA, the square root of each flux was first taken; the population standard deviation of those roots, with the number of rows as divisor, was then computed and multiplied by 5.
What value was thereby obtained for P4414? 0.75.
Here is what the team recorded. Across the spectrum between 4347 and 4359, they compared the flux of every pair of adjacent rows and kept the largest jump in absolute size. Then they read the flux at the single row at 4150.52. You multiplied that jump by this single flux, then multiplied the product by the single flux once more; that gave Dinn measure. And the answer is 137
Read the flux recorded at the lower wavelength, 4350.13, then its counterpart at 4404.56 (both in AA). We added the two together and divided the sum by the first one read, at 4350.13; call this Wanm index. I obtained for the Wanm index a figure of 1.89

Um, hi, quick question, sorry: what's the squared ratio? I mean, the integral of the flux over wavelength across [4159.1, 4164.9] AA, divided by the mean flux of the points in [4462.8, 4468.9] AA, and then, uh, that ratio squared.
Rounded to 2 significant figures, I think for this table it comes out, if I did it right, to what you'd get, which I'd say 21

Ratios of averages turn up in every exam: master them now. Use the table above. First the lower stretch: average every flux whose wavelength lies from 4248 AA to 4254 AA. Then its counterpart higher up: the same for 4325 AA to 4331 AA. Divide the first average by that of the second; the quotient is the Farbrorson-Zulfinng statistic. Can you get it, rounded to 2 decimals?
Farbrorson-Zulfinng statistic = 0.93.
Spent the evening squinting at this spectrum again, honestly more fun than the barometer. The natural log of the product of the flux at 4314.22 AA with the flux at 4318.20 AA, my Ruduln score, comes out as 4.99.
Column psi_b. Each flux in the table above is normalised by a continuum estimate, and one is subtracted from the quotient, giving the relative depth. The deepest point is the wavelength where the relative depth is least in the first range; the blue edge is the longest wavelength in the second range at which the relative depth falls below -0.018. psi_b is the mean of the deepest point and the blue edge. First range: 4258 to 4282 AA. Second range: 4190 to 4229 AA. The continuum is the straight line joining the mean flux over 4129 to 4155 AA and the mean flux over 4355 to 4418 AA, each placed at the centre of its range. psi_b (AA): 4250.2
